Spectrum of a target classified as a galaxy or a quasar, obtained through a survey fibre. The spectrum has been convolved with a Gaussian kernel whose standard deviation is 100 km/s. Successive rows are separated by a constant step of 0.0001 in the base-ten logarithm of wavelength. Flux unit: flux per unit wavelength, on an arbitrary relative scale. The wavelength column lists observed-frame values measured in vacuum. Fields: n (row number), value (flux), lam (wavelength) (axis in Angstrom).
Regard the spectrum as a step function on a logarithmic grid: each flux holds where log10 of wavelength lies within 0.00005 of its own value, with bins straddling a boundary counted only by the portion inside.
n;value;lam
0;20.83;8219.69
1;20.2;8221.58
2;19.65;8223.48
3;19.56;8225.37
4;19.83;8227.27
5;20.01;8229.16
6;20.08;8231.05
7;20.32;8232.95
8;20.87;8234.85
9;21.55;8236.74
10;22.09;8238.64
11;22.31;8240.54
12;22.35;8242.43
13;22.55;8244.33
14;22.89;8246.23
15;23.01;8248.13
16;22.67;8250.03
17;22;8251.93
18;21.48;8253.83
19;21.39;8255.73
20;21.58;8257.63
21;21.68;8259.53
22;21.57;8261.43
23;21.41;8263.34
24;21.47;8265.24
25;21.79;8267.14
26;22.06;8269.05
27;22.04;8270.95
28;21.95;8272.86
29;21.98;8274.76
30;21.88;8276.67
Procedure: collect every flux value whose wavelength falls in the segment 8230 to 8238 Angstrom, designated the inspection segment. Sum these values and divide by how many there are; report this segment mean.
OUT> 20.7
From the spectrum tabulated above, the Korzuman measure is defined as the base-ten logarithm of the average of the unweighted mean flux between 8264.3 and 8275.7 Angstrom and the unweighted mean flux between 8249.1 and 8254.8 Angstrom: 1.34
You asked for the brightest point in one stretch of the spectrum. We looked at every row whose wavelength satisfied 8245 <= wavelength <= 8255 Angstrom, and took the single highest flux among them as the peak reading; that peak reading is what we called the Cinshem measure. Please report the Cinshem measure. 23.01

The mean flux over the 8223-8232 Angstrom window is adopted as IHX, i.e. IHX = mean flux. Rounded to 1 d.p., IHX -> 19.8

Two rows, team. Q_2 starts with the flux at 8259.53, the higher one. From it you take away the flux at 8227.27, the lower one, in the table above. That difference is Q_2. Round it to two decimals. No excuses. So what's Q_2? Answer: 1.85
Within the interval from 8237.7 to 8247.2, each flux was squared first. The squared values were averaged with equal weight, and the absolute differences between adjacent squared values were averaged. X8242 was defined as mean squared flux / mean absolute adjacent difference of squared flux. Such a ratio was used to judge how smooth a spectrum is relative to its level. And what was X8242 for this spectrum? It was 56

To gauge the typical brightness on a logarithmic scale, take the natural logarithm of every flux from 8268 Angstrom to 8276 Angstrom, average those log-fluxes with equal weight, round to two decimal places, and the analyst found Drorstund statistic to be 3.09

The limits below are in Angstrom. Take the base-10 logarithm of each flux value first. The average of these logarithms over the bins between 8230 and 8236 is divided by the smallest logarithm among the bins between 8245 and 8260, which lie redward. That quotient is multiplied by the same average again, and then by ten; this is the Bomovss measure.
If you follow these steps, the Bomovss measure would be 12.9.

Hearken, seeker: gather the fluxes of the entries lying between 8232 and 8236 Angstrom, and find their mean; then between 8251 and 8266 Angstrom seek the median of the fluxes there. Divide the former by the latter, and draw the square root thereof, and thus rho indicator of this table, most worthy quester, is 0.98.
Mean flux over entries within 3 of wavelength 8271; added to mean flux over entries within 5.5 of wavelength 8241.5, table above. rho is 44.3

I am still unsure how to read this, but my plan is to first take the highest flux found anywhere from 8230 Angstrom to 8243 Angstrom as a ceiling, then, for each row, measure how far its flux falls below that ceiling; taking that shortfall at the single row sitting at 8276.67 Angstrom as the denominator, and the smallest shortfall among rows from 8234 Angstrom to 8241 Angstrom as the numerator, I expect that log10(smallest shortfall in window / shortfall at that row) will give -1.1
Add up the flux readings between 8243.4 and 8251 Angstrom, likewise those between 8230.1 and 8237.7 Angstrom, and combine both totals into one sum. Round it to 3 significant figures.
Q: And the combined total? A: 174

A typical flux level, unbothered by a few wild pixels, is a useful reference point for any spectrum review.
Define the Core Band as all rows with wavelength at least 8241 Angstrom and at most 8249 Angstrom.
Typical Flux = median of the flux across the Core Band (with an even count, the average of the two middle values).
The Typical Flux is 22.7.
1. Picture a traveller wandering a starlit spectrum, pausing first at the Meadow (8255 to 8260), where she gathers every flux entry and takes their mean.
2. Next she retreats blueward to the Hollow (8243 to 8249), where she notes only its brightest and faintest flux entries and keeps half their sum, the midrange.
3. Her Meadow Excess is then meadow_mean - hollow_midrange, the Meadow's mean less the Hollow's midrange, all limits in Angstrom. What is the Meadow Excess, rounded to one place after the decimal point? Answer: -1.2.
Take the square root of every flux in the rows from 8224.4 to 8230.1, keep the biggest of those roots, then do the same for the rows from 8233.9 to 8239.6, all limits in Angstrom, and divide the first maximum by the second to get 0.95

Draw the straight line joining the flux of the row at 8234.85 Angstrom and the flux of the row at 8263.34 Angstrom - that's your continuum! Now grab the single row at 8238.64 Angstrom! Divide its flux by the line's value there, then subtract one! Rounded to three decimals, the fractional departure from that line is 0.055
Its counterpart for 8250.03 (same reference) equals 0.071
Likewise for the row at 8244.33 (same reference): 0.071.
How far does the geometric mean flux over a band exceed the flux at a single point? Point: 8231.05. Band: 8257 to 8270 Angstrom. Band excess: 1.6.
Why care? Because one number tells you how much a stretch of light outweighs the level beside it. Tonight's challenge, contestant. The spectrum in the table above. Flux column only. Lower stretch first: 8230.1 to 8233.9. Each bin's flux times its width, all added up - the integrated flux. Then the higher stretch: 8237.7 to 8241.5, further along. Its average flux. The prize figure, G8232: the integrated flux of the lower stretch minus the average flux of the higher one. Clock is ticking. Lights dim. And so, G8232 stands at 54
